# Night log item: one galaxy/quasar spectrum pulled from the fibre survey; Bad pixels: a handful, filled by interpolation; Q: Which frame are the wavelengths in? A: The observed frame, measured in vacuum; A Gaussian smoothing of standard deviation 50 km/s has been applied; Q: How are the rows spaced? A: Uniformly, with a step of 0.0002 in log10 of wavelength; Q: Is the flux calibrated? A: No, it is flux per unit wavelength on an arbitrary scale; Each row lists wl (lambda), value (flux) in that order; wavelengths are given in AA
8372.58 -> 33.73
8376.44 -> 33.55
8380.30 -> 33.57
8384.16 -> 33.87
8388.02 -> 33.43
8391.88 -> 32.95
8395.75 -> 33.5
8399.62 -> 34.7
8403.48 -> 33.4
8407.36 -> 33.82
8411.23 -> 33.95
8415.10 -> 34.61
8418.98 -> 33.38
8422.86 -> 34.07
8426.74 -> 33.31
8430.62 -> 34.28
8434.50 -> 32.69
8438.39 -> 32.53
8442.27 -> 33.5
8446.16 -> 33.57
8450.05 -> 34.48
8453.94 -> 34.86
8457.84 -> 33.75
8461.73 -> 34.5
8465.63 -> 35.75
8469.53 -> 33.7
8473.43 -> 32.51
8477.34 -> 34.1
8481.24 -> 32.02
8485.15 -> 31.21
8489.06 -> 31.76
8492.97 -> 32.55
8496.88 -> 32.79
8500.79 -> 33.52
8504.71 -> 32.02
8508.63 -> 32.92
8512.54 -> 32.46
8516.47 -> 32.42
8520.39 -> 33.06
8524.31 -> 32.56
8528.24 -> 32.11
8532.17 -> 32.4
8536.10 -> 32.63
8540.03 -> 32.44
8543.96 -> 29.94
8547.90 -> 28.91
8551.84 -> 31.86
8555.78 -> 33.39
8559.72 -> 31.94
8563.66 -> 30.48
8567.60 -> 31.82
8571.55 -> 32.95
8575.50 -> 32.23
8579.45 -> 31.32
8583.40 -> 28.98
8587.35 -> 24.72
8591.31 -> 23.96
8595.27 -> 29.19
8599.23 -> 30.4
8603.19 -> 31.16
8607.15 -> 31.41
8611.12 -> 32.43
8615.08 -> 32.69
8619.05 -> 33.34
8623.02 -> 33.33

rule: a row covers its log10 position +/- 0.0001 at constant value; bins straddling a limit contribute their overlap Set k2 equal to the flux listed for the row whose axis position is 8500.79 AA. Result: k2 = 33.52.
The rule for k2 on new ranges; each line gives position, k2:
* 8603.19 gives 31.16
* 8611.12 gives 32.43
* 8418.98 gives 33.38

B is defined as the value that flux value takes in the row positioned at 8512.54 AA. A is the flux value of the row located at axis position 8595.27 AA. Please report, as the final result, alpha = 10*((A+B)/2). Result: 308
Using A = 29.19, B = 32.46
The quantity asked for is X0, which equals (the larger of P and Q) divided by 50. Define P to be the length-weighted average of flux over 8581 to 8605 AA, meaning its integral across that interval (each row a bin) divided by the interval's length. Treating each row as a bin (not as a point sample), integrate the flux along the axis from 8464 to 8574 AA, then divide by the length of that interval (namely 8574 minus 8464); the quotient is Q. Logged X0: 0.647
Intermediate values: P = 28.1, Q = 32.4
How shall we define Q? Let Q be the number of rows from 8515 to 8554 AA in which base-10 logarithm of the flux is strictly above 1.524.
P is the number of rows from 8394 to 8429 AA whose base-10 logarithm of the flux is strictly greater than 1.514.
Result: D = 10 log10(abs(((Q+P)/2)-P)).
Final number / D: 7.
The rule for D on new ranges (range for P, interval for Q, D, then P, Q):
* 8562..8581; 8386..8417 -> 4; 1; 6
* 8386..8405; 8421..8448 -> -3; 5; 4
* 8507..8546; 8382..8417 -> 4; 2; 7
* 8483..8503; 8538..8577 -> 0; 2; 0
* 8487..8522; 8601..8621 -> 3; 4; 0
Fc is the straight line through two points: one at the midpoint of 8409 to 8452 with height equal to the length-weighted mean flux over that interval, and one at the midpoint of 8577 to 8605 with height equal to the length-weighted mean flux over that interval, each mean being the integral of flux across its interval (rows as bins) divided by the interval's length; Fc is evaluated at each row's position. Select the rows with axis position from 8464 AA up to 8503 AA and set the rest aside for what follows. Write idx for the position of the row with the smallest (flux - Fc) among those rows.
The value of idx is 8485.15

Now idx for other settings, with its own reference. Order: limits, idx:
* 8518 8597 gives 8591.31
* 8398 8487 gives 8403.48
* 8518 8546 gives 8543.96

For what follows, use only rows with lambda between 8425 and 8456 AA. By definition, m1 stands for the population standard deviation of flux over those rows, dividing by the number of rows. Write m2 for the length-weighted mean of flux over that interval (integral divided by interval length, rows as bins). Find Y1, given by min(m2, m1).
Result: 0.8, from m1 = 0.8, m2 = 33.7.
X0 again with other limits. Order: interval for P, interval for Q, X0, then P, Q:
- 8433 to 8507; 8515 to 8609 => 0.665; 33.3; 30.9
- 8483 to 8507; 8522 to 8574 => 0.646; 32.3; 31.8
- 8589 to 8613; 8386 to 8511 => 0.669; 29.7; 33.4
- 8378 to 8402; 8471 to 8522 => 0.673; 33.7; 32.6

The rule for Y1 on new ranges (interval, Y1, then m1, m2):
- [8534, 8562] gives 1.5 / 1.5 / 31.6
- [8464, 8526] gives 1.0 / 1.0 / 32.8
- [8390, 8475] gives 0.8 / 0.8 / 33.8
